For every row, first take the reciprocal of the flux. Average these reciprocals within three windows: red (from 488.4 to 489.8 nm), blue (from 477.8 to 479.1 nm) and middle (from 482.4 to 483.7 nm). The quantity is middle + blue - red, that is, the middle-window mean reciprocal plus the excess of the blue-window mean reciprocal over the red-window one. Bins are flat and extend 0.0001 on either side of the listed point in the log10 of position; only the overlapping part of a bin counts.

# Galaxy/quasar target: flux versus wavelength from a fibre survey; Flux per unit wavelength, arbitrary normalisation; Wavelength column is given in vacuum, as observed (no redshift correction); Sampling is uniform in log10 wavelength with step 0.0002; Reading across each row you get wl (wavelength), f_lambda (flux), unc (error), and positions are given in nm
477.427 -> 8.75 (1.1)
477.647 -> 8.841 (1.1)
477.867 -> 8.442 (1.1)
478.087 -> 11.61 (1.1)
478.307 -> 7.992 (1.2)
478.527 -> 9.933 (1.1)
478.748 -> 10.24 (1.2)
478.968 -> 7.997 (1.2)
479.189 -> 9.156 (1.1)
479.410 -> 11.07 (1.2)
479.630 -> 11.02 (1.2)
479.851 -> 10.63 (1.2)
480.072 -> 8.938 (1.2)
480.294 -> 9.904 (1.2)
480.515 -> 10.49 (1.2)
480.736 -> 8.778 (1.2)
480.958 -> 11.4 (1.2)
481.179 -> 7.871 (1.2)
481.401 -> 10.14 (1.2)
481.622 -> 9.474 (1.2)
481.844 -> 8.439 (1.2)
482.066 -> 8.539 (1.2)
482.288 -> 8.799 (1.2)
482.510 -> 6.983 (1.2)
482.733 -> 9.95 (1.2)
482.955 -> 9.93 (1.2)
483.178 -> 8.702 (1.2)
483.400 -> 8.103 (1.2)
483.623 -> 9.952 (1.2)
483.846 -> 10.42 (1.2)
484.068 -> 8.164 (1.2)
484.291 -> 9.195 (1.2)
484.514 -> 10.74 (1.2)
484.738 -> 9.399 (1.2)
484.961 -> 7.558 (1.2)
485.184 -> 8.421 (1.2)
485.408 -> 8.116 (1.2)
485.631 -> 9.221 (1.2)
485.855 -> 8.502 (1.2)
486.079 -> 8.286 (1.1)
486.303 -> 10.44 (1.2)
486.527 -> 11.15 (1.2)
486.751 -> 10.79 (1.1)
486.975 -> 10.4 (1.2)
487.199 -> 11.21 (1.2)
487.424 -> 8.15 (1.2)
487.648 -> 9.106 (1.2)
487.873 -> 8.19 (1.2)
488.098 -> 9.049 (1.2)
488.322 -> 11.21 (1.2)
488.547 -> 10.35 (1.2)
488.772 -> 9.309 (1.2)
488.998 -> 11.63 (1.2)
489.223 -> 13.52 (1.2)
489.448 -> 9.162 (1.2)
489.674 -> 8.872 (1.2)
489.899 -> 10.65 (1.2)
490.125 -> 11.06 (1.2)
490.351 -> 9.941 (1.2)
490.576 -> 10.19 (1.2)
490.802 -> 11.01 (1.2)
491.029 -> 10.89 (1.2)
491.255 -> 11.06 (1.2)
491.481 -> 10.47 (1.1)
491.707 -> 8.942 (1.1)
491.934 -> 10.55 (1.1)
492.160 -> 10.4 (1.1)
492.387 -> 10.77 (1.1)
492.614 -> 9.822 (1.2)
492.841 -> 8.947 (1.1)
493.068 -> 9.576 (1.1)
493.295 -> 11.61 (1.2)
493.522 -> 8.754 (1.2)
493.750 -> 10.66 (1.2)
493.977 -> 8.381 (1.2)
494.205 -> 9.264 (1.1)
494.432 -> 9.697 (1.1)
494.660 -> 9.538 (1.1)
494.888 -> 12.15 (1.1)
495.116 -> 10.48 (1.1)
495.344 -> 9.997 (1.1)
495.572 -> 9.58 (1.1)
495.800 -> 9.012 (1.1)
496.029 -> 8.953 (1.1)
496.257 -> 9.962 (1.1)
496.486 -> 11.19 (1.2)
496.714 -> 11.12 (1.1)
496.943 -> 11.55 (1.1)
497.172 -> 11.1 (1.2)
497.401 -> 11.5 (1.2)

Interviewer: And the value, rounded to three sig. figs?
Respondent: 0.125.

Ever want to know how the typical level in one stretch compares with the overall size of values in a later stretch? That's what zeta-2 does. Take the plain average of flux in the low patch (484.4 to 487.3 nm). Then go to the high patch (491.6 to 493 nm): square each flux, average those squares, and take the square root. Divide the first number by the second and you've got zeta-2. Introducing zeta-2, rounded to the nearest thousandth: 0.962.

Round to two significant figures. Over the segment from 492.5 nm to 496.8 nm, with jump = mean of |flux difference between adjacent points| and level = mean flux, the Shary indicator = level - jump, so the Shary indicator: 8.8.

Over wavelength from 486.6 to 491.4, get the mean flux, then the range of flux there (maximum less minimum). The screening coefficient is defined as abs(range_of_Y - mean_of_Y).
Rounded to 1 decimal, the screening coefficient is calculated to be 4.9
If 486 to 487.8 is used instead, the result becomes 6.9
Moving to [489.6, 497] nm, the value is 6.4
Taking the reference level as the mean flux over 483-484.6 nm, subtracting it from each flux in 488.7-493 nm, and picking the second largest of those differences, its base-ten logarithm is 0.36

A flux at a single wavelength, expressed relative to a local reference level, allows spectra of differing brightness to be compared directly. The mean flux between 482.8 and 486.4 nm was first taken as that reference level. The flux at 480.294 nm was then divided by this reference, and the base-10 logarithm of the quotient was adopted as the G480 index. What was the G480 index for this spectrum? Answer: 0.038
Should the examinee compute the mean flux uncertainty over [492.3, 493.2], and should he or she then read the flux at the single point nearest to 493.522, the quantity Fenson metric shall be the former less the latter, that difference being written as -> -7.6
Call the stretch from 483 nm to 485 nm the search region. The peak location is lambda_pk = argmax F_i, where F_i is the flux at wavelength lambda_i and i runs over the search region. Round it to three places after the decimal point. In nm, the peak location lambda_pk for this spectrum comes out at 484.514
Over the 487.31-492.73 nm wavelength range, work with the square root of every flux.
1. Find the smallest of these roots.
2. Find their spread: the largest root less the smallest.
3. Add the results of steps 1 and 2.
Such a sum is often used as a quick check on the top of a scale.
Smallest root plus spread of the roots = 3.68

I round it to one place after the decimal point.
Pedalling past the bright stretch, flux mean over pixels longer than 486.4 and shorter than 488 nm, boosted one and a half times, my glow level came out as 14.8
